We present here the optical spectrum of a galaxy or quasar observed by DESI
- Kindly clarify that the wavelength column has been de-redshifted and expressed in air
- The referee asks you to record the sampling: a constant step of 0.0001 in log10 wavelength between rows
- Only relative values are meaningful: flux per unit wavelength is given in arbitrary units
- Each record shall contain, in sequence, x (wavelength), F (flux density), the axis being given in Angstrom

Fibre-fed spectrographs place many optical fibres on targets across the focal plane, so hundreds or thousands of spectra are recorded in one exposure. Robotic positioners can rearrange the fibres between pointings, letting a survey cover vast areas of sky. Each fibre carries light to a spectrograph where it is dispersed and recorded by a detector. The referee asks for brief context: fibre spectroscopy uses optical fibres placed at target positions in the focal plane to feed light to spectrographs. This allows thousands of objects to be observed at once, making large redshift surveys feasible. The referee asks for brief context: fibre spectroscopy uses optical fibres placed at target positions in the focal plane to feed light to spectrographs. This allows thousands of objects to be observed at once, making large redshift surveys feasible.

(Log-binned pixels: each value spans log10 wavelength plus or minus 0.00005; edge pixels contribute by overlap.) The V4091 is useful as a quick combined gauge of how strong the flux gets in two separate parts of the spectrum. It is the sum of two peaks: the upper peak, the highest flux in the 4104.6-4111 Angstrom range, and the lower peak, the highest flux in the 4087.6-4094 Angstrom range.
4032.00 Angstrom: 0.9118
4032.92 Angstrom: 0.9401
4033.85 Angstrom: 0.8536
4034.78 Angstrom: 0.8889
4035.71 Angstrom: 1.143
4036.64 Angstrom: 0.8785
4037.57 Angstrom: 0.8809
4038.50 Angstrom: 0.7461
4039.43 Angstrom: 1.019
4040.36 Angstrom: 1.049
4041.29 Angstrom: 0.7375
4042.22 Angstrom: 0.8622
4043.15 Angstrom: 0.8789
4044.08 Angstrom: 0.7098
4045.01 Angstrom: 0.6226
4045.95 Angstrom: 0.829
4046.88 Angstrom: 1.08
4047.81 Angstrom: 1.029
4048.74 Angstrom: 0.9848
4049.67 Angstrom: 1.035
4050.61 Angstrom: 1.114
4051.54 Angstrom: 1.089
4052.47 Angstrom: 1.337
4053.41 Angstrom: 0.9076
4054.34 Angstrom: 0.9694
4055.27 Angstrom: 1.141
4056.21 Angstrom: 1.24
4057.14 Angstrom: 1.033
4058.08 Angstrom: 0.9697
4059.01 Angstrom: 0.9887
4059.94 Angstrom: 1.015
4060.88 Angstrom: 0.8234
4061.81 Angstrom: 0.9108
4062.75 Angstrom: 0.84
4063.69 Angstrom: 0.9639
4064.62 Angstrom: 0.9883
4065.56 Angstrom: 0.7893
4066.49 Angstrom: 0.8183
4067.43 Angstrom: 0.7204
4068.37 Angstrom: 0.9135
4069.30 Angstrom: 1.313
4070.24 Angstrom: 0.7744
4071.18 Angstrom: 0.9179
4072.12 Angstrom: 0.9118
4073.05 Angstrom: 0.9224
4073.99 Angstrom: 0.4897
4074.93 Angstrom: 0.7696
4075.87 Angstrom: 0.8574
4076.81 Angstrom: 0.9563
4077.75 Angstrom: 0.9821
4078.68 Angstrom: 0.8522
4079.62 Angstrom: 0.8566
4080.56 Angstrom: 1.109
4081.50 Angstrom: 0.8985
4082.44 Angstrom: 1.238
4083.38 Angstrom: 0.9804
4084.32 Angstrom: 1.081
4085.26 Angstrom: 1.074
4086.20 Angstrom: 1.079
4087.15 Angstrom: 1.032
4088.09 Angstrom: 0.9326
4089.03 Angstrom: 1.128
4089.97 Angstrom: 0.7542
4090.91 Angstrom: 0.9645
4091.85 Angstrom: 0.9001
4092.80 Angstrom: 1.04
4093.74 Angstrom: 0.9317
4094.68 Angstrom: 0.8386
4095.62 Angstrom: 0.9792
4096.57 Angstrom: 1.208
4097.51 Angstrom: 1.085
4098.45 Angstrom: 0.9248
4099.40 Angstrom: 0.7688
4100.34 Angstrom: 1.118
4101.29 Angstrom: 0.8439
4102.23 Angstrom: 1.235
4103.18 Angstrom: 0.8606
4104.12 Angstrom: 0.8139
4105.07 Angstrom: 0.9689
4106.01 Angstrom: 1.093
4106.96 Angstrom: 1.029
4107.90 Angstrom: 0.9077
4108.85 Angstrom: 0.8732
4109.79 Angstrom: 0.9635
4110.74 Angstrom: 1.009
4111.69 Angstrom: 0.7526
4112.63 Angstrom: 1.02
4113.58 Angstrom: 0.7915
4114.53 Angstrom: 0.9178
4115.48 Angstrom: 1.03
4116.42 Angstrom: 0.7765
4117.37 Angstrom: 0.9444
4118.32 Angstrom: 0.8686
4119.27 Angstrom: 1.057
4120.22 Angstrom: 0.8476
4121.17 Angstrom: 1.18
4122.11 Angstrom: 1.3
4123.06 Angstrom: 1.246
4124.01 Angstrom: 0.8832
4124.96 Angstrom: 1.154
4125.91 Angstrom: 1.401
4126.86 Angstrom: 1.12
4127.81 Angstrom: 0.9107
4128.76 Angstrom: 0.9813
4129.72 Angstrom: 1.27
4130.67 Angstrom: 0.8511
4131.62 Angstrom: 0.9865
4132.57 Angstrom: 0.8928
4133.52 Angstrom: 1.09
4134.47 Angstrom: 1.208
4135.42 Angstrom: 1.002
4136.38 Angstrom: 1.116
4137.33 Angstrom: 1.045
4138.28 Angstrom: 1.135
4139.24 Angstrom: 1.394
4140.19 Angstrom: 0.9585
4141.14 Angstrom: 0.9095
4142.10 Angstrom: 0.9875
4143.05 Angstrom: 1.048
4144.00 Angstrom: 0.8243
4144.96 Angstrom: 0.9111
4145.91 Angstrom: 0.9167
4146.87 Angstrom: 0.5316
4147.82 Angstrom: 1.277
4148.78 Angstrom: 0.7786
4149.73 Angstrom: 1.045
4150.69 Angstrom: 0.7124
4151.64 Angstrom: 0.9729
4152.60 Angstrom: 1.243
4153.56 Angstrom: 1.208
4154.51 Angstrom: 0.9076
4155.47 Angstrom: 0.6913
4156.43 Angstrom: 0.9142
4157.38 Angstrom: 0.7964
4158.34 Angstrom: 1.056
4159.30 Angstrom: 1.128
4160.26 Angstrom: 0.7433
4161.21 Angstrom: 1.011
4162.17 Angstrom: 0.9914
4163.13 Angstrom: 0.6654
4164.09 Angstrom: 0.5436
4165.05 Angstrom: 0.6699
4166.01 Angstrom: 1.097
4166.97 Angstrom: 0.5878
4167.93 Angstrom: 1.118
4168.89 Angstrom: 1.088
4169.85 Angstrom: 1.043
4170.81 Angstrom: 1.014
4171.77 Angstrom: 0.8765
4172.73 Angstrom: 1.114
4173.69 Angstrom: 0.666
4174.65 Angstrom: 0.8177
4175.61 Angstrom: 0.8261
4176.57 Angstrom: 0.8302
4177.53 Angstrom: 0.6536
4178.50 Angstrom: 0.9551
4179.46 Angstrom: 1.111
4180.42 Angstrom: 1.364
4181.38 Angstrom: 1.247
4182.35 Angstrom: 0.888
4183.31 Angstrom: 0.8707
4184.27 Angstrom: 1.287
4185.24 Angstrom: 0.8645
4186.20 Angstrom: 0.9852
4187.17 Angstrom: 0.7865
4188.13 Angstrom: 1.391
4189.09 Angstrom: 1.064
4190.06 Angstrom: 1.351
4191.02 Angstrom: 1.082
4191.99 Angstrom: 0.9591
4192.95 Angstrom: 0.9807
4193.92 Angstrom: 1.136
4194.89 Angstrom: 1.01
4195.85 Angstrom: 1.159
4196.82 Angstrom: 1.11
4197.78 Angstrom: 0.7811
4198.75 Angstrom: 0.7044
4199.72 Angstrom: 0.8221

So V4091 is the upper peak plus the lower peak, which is 2.2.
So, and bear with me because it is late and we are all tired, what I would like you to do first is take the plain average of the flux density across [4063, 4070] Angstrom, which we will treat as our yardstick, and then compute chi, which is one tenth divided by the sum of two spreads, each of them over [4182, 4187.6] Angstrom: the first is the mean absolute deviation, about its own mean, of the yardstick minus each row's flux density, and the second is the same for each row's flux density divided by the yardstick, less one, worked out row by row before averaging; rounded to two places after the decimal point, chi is 0.38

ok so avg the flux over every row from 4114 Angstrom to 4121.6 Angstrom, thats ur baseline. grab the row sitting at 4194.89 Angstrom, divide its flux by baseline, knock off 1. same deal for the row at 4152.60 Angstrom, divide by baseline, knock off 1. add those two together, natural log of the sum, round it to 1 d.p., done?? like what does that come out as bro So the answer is -1.0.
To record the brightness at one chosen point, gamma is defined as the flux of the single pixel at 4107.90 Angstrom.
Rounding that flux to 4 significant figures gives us 0.9077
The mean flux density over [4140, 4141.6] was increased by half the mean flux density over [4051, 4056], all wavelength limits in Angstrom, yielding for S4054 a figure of 1.48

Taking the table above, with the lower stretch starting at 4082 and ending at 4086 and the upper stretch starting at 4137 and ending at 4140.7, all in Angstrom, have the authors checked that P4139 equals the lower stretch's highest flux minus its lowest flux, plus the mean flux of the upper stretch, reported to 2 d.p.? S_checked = 1.39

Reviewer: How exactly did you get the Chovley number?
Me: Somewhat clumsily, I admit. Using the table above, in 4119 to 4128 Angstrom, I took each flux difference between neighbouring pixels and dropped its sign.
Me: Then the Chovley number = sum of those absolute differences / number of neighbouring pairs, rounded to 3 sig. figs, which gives 0.232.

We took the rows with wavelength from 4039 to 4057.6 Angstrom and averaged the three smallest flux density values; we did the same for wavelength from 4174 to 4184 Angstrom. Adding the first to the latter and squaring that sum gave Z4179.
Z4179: 2.1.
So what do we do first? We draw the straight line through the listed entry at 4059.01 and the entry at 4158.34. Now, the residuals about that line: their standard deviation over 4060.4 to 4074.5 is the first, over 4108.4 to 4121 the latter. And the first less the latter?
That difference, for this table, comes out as 0.07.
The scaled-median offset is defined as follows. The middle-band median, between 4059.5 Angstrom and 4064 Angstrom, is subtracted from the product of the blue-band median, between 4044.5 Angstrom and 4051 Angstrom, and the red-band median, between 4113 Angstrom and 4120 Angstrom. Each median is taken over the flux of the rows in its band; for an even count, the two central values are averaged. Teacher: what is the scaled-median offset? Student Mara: 0.0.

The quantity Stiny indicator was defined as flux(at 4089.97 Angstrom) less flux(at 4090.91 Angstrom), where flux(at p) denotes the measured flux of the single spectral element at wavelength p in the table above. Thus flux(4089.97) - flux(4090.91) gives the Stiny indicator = -0.21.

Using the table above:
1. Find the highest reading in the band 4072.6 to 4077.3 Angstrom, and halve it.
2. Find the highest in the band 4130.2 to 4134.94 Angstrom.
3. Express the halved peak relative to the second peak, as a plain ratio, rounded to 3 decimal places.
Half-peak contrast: 0.396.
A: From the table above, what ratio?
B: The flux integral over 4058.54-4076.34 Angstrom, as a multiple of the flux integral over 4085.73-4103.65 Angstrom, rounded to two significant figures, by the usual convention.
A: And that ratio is 0.89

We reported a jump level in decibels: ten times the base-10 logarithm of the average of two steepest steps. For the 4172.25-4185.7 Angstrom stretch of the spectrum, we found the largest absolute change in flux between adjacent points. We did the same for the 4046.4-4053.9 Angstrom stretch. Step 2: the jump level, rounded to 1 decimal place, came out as -3.6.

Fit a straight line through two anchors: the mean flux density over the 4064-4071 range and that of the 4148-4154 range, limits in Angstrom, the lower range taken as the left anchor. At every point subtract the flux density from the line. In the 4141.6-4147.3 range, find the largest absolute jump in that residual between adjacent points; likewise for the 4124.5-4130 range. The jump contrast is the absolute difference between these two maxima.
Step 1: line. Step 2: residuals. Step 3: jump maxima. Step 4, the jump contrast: 0.10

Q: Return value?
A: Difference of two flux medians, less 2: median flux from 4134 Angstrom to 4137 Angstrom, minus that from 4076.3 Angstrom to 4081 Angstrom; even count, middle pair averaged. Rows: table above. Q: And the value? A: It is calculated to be -1.84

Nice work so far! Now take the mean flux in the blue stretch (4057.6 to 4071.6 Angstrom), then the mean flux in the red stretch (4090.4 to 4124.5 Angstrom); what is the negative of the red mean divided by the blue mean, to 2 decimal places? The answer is -1.06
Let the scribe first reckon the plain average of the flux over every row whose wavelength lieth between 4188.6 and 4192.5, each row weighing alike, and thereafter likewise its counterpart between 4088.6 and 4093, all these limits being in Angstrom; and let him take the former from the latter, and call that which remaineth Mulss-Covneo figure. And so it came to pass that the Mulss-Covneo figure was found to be -0.16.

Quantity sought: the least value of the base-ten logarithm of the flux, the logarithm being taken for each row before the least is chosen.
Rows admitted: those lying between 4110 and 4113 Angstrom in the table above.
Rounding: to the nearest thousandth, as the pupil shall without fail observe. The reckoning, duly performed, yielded -0.123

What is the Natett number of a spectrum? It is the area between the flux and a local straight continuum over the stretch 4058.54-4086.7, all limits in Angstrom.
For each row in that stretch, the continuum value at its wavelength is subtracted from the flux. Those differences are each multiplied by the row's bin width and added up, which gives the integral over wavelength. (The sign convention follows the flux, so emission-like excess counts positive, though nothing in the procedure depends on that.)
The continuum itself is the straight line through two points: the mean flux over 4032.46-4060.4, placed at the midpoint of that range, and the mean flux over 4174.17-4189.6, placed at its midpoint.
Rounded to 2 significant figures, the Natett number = -1.2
